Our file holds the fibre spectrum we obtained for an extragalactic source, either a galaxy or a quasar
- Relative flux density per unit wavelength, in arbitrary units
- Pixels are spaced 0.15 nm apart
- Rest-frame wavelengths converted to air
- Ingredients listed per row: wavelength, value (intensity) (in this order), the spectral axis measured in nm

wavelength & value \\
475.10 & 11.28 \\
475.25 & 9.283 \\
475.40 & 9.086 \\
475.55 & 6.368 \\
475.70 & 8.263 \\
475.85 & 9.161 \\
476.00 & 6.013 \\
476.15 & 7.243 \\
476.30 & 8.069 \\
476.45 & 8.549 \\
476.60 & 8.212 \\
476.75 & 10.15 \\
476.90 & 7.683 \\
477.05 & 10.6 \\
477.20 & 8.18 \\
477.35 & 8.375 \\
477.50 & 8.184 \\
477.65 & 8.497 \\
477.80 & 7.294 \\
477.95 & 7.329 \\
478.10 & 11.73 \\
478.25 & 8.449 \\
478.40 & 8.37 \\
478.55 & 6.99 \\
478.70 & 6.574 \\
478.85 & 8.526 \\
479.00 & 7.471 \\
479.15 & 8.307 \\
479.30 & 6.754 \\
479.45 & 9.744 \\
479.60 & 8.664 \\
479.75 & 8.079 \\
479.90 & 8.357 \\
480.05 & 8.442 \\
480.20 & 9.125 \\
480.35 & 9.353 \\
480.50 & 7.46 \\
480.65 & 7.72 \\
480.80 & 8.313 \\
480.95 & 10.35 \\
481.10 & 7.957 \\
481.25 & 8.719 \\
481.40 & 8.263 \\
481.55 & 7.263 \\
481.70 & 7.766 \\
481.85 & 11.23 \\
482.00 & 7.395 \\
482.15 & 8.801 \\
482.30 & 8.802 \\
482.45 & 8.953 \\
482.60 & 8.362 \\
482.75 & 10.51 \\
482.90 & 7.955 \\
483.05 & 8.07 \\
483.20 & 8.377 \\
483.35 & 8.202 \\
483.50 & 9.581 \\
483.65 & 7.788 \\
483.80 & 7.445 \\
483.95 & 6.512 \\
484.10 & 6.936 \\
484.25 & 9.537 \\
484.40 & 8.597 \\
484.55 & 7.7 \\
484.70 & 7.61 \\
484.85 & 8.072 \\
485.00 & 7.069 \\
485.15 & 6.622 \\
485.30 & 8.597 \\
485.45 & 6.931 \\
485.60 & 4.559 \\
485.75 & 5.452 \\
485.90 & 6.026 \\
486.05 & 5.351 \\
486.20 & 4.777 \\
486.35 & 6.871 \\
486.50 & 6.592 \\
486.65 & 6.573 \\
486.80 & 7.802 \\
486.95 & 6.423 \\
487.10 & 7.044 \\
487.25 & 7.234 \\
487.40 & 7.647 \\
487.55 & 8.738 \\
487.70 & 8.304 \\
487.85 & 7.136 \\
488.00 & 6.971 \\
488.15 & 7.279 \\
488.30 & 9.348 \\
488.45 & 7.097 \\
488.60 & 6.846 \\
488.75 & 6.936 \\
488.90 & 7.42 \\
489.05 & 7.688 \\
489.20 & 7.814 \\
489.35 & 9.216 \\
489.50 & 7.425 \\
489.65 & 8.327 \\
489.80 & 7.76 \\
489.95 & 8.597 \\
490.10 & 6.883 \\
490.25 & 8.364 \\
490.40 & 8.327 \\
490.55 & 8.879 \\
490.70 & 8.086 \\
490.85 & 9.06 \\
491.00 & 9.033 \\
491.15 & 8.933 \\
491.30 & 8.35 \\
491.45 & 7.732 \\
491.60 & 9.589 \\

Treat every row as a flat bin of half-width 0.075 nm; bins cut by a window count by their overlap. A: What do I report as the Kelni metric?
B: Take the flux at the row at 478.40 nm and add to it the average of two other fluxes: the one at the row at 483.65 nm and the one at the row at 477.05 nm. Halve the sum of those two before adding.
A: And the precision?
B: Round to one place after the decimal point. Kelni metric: 17.6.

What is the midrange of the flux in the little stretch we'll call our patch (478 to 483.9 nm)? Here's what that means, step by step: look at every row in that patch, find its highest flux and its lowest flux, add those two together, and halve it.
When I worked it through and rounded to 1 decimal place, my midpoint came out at 9.2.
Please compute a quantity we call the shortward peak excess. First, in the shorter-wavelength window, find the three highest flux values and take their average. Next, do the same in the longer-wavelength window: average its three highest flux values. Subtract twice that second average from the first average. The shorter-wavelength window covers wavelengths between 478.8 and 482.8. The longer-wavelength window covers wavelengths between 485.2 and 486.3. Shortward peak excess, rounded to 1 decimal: -3.7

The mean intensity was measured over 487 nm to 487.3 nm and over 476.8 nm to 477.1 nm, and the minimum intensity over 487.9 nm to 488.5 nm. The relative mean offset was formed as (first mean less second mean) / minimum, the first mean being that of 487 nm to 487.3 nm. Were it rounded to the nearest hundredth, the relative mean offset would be -0.29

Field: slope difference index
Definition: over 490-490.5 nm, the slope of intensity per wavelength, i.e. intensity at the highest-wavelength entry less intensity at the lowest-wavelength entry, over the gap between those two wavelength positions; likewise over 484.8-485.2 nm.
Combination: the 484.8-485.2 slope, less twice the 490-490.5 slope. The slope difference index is -14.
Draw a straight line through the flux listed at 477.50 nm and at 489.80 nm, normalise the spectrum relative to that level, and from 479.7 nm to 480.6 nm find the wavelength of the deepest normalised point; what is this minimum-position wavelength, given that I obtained 480.50 nm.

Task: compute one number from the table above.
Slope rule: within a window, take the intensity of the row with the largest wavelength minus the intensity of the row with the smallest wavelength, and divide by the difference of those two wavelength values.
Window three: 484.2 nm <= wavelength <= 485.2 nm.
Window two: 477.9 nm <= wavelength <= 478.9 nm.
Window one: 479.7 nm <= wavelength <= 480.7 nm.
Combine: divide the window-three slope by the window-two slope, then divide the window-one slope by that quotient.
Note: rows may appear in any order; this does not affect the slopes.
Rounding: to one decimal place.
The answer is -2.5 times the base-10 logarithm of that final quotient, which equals 2.0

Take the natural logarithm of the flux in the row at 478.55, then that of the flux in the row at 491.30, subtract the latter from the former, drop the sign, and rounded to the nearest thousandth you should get 0.178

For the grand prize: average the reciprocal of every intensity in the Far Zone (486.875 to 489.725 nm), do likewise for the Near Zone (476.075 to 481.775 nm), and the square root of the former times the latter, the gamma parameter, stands 0.127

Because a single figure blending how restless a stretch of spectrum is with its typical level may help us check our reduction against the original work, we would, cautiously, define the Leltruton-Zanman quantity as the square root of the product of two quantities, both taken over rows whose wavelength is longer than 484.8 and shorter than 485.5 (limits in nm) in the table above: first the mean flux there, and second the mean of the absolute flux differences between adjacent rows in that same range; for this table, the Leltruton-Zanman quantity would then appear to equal 3.1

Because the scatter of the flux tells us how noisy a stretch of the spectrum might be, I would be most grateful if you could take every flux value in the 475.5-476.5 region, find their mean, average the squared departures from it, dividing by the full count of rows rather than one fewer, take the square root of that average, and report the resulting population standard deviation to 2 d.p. 1.08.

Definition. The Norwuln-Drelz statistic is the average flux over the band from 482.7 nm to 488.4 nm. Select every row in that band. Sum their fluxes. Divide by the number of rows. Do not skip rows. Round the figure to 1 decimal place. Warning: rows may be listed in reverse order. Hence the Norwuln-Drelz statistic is 7.4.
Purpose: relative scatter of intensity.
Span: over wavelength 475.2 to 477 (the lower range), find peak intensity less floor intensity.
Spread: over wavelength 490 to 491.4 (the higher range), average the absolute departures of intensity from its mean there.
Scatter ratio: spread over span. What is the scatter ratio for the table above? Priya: 0.116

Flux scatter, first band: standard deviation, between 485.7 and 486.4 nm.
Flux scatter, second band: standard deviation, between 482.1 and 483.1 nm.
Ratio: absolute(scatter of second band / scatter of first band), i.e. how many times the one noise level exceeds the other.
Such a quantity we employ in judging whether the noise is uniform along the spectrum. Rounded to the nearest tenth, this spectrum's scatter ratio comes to 1.1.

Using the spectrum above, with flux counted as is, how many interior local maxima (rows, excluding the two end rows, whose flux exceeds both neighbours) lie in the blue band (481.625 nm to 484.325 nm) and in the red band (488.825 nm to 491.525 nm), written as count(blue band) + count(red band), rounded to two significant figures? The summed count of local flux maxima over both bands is 11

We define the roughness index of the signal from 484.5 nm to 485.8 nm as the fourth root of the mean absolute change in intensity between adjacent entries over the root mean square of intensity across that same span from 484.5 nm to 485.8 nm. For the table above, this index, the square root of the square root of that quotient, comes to 0.63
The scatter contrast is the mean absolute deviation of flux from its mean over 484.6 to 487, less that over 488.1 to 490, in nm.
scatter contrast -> 0.22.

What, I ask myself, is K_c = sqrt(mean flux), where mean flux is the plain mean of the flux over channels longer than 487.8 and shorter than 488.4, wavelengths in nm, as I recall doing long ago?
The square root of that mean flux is 2.77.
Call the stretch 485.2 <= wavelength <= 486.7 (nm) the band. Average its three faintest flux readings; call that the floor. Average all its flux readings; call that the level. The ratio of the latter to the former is 1.26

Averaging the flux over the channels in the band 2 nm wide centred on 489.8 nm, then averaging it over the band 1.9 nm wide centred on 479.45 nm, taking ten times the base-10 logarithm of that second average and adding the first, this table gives 17.2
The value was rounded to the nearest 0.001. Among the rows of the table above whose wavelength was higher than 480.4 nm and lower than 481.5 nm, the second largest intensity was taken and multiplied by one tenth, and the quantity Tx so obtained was 0.872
